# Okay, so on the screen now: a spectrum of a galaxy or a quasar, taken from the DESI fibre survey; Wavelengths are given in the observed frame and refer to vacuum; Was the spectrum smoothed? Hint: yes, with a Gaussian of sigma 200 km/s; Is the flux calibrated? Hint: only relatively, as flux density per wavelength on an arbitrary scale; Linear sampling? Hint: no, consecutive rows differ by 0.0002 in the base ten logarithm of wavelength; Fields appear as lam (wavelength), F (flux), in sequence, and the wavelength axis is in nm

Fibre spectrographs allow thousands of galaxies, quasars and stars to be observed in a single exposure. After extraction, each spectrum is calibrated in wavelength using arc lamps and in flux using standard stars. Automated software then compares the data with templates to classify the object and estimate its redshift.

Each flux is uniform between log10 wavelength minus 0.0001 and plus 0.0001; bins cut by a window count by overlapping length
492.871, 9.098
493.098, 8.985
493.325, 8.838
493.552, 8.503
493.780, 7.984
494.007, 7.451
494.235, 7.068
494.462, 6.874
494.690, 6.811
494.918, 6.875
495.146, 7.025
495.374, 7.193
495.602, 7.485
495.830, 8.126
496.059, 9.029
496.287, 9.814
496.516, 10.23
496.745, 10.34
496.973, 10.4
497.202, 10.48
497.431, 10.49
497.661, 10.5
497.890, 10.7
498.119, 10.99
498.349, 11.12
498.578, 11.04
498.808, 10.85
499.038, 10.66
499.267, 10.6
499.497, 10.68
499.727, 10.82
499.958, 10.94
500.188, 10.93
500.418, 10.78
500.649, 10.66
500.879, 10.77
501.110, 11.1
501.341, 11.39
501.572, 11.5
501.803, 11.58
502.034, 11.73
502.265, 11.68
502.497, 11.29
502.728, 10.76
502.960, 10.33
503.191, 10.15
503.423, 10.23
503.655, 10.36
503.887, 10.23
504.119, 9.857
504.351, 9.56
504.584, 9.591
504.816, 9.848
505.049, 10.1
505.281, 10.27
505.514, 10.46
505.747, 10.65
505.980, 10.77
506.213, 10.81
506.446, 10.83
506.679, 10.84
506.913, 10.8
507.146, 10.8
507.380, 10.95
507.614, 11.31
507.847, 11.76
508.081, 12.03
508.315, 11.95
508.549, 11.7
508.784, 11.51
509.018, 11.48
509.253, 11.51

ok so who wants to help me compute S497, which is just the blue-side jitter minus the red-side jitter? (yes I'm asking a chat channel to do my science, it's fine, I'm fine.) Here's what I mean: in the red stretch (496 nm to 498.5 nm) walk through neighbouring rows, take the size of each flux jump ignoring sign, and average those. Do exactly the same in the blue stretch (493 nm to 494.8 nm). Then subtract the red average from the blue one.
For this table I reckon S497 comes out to 0.10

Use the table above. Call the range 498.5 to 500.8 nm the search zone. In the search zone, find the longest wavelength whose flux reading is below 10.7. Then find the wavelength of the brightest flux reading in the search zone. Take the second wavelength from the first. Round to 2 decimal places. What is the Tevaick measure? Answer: 2.07 nm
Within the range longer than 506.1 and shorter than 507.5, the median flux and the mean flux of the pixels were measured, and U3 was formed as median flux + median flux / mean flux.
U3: 11.82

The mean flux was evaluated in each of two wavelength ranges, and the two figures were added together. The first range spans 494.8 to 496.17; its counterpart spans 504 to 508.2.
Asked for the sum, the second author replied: 18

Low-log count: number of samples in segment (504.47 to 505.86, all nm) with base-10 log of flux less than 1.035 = 6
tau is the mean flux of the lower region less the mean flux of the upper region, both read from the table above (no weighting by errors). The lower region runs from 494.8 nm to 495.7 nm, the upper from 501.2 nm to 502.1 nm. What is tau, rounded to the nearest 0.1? -4.4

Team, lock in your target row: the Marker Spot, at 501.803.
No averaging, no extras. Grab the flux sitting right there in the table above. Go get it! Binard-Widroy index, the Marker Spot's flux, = 11.58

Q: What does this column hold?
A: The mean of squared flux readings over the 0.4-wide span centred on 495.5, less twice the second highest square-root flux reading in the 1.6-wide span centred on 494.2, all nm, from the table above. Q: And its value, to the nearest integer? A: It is 48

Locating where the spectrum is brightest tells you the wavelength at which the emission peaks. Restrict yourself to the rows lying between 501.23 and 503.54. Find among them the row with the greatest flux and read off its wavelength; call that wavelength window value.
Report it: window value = 502.034 nm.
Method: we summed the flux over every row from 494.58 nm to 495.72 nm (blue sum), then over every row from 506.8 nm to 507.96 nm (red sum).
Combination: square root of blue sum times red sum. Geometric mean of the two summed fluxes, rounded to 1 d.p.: 44.4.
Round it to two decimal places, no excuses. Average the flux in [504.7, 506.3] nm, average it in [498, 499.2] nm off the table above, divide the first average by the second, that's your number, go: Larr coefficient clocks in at 0.95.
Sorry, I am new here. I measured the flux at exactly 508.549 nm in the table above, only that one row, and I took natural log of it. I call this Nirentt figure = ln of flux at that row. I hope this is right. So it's 2.46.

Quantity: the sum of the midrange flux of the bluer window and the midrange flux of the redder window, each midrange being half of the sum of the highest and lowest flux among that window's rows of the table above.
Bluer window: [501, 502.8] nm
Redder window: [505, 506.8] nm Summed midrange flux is 21.7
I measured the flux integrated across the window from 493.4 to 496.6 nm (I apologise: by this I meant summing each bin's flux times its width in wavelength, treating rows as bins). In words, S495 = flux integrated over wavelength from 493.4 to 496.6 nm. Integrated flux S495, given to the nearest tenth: 25.2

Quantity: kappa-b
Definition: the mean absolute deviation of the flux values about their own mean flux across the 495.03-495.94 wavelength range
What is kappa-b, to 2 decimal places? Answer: 0.35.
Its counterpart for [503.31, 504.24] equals 0.16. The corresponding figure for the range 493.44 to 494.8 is 0.53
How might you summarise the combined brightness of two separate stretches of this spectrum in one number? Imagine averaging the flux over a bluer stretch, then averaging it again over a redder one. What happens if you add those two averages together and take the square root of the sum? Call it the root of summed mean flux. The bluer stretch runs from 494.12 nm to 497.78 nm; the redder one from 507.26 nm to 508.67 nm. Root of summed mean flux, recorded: 4.50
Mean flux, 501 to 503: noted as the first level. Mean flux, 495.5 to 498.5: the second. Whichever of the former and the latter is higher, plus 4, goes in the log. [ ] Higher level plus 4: 15.3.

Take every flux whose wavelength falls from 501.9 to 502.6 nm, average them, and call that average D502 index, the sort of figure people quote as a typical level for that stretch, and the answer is 11.6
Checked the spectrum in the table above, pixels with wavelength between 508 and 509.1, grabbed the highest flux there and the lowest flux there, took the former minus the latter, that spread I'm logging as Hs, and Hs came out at 0.55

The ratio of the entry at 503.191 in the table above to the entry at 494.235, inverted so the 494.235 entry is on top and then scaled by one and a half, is 1.0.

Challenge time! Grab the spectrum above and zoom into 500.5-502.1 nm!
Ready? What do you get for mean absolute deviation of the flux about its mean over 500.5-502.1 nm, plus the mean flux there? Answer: 11.6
